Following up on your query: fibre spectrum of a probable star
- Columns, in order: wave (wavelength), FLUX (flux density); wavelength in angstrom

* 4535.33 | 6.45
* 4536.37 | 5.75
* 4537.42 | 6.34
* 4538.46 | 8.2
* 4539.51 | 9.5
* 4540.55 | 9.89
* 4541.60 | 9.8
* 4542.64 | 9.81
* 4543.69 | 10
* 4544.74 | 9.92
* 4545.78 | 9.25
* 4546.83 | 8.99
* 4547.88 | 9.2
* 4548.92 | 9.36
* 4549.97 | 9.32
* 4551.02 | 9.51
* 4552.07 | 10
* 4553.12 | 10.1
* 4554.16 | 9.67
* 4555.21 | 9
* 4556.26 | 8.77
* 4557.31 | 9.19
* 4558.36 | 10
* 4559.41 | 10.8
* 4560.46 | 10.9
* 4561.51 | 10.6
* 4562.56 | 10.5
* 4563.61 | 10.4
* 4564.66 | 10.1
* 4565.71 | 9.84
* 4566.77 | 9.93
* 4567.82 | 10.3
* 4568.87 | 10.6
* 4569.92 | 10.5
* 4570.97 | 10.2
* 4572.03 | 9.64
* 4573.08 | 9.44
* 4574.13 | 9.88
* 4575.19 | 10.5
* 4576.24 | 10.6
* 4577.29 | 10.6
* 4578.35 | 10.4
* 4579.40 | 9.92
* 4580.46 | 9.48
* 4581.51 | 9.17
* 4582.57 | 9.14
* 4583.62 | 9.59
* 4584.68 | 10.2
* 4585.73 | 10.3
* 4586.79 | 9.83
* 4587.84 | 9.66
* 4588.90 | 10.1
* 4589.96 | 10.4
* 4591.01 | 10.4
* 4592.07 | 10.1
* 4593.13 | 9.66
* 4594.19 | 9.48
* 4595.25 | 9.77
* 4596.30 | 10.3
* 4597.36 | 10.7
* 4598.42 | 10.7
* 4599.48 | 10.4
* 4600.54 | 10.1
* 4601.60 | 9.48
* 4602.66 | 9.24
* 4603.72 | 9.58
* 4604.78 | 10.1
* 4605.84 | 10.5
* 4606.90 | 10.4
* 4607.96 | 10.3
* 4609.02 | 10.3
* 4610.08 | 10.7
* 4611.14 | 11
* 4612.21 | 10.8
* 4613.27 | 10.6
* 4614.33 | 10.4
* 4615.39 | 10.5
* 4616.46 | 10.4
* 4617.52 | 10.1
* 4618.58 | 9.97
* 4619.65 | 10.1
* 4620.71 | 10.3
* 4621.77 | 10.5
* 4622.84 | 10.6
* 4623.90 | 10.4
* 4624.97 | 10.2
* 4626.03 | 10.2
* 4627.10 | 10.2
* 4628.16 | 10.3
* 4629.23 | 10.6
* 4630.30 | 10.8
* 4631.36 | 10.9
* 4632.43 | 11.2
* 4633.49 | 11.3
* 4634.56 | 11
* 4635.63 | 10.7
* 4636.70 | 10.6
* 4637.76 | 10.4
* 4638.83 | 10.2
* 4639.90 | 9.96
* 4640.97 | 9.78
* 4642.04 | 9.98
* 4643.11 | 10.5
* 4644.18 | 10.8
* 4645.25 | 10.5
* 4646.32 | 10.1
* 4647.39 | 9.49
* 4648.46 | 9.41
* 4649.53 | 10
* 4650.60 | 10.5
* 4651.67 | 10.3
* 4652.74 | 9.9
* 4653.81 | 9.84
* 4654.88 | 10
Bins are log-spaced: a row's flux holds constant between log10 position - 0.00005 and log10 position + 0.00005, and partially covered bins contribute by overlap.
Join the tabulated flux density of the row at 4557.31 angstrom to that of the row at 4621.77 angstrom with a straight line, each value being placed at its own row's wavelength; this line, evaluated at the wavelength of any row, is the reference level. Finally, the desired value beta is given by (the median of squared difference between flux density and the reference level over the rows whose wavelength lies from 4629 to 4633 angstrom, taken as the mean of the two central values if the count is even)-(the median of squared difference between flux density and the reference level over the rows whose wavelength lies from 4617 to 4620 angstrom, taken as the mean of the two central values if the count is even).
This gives -0.10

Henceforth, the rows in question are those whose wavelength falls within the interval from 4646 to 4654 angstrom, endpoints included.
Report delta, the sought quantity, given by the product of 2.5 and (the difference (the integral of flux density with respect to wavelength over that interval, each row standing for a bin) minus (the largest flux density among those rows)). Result 173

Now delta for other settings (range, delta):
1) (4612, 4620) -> 180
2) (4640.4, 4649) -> 189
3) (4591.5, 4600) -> 189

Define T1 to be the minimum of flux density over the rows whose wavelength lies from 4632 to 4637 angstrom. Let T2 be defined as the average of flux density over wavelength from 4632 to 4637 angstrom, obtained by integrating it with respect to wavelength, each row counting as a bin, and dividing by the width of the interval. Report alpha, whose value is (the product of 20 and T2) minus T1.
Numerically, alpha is 209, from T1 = 10.6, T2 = 11.0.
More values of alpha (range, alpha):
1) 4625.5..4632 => 200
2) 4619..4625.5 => 197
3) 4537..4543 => 173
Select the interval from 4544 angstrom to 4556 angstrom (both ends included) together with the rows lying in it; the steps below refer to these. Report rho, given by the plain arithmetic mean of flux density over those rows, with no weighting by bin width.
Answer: 9.5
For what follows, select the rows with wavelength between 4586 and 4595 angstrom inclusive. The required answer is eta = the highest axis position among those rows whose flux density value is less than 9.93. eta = 4594.19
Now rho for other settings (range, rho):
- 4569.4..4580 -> 10.2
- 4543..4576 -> 9.9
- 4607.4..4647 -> 10.5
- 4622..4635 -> 10.6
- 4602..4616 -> 10.3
